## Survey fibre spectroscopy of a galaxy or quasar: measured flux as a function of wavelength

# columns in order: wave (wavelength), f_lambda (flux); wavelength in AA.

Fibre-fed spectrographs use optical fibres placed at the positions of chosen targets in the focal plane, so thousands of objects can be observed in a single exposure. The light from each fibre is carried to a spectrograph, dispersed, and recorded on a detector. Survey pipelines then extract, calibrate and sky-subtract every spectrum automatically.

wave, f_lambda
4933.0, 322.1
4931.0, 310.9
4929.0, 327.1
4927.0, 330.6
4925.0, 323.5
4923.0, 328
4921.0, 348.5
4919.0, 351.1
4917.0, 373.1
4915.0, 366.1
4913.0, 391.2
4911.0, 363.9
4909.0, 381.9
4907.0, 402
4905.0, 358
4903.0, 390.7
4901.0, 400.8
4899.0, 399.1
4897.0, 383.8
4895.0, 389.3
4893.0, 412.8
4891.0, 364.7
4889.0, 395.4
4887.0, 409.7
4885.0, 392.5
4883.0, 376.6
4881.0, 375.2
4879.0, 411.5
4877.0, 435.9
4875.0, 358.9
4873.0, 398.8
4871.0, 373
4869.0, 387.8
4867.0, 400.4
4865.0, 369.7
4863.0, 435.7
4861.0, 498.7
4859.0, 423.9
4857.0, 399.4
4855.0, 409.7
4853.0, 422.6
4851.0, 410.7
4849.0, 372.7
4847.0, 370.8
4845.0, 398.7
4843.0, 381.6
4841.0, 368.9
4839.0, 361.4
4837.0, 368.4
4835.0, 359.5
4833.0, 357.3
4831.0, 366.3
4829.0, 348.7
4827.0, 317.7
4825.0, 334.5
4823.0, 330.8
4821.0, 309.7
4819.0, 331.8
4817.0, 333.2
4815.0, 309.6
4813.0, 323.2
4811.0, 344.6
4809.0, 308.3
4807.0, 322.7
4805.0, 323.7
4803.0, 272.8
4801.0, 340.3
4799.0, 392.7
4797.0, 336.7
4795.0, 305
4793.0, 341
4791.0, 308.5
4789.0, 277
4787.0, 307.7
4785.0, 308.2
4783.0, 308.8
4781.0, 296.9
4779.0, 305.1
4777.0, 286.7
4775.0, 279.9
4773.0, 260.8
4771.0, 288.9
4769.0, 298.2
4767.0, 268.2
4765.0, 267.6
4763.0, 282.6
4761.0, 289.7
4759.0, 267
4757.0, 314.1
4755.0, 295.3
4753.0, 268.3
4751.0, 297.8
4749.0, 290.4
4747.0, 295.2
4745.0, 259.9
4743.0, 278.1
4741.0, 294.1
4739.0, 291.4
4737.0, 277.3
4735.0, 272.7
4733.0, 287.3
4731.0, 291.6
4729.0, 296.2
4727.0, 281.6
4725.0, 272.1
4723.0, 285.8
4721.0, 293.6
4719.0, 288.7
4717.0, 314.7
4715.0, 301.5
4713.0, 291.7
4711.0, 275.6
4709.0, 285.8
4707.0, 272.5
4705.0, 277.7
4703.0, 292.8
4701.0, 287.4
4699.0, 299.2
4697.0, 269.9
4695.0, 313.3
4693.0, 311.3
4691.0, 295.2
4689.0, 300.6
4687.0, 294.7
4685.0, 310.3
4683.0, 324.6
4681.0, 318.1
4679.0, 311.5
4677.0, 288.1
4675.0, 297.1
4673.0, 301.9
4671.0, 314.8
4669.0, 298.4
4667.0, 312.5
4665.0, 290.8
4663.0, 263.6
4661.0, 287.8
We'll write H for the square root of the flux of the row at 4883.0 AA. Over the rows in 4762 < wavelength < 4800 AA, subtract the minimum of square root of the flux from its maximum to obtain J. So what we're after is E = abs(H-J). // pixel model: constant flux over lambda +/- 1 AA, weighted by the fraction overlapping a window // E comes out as 15.7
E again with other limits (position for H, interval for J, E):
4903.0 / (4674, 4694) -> 18.7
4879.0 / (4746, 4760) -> 18.9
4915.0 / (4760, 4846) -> 15.3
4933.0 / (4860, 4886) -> 14.6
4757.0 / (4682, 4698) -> 16.1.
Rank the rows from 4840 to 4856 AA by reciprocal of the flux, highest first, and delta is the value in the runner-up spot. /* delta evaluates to 0.0027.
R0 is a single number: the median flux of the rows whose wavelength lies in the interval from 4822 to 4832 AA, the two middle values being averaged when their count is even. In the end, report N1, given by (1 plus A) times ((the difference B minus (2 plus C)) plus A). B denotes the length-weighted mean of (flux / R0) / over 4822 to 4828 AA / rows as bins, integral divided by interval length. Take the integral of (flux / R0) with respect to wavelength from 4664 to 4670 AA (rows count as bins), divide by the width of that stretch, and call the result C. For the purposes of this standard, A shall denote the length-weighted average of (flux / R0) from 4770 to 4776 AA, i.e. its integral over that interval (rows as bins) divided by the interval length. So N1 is -2.0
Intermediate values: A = 0.83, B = 0.98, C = 0.90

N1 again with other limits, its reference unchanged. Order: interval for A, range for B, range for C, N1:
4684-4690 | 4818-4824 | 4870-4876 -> -2.4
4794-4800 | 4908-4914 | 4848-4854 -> -2.1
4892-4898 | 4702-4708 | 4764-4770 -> -1.8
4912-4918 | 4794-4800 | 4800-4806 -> -1.7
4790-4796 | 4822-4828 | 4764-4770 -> -1.8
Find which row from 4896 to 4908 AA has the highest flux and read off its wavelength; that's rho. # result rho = 4907.0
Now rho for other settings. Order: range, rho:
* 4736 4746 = 4741.0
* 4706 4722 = 4717.0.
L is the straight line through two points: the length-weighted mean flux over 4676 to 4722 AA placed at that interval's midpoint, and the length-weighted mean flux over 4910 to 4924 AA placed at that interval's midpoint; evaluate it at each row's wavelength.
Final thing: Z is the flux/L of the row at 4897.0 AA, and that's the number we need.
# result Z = 1.08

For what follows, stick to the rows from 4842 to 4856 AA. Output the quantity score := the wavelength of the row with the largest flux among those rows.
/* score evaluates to 4853.0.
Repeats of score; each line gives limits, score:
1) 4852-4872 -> 4861.0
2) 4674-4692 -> 4683.0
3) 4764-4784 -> 4783.0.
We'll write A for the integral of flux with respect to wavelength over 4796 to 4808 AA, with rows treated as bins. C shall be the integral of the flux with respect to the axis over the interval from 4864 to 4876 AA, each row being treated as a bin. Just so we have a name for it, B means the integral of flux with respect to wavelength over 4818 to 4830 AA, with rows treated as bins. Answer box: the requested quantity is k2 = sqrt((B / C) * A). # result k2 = 59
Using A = 3978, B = 3946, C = 4577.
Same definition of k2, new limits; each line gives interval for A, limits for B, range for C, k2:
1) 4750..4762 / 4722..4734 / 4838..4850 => 51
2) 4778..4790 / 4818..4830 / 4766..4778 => 65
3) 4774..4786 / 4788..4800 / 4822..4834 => 58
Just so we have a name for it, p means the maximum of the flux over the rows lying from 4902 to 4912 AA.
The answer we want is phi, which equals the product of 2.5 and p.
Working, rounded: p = 402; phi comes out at 1005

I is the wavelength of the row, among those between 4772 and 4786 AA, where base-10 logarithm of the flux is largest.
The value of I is 4783.0 AA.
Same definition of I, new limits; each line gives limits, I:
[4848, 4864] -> 4861.0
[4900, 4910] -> 4907.0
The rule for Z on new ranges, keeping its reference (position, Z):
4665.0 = 1.01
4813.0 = 0.98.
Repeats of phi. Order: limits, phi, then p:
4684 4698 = 783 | 313.3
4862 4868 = 1089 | 435.7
